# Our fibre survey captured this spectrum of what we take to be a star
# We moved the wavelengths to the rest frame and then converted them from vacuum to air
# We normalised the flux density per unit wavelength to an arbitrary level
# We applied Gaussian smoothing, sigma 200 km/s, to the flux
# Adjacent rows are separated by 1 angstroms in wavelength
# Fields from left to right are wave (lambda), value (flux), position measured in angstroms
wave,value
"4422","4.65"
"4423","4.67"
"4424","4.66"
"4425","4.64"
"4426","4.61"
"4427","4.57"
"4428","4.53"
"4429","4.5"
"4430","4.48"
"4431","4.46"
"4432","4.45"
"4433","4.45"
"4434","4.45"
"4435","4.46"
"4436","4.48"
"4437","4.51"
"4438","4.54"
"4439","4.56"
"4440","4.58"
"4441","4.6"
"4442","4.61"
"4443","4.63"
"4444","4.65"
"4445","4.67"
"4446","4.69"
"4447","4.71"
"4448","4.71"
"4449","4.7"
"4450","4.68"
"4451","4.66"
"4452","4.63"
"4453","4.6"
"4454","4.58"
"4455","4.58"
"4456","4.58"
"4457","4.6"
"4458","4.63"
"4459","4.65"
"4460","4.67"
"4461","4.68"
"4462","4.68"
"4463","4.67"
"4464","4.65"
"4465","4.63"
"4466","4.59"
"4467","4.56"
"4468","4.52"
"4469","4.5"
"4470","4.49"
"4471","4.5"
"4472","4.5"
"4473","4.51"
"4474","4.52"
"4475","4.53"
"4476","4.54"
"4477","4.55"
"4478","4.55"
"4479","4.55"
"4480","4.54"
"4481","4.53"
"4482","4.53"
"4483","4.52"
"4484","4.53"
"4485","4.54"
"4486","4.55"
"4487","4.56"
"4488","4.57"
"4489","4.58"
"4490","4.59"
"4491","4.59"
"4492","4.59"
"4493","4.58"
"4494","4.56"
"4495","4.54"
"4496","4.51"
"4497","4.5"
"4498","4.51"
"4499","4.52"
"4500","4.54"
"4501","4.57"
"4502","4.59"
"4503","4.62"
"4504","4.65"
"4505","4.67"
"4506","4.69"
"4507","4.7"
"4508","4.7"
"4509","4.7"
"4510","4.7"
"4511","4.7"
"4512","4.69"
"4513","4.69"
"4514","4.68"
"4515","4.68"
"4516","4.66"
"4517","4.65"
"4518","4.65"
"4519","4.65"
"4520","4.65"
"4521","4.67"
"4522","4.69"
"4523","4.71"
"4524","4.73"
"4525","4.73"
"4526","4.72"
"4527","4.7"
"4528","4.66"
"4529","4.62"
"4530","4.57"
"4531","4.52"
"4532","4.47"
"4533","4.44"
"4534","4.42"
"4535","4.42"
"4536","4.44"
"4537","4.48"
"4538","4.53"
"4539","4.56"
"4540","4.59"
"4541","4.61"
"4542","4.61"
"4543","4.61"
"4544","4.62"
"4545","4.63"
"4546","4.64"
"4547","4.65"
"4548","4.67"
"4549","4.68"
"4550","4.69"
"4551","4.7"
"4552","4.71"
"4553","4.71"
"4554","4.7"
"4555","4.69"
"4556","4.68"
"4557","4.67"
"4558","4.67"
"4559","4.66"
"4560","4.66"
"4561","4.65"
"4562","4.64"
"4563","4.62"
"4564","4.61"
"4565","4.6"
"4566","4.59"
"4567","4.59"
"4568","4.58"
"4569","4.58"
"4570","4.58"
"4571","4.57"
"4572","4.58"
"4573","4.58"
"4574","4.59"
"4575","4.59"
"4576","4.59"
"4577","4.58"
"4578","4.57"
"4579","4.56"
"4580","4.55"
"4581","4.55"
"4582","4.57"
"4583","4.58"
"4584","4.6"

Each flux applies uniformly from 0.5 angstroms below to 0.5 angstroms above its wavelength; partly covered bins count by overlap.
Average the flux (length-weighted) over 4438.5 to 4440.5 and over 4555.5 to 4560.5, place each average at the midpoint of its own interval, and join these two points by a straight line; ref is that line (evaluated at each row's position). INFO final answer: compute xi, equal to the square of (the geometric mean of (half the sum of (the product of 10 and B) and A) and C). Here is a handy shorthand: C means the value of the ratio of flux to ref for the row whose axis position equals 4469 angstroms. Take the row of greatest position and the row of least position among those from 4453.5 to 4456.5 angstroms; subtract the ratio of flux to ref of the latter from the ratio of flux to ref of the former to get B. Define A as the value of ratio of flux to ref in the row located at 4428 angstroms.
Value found 0.48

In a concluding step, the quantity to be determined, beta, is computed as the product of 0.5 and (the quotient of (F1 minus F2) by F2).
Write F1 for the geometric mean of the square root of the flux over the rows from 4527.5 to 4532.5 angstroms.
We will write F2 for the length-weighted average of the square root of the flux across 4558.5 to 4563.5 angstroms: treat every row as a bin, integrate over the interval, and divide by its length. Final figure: -0.0042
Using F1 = 2.14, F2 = 2.16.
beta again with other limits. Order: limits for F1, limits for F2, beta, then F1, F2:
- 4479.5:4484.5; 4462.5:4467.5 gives -0.0049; 2.13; 2.15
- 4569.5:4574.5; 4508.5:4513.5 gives -0.0062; 2.14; 2.17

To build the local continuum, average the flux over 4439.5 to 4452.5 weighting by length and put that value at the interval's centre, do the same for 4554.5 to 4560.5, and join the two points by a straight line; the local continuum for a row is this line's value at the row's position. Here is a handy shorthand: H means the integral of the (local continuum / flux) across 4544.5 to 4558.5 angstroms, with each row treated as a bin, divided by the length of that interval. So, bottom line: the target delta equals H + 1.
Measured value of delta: 1.999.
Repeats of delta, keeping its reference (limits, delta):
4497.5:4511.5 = 2.007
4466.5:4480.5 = 2.030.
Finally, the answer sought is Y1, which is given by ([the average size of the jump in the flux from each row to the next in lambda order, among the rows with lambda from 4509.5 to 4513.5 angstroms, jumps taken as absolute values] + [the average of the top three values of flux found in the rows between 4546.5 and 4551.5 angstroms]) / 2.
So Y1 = 2.35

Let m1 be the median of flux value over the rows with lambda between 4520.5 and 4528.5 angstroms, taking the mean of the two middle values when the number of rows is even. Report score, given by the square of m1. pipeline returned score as 22.1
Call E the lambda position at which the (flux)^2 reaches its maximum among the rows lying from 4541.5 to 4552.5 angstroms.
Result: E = 4552 angstroms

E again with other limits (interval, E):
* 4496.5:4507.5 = 4507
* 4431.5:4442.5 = 4442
